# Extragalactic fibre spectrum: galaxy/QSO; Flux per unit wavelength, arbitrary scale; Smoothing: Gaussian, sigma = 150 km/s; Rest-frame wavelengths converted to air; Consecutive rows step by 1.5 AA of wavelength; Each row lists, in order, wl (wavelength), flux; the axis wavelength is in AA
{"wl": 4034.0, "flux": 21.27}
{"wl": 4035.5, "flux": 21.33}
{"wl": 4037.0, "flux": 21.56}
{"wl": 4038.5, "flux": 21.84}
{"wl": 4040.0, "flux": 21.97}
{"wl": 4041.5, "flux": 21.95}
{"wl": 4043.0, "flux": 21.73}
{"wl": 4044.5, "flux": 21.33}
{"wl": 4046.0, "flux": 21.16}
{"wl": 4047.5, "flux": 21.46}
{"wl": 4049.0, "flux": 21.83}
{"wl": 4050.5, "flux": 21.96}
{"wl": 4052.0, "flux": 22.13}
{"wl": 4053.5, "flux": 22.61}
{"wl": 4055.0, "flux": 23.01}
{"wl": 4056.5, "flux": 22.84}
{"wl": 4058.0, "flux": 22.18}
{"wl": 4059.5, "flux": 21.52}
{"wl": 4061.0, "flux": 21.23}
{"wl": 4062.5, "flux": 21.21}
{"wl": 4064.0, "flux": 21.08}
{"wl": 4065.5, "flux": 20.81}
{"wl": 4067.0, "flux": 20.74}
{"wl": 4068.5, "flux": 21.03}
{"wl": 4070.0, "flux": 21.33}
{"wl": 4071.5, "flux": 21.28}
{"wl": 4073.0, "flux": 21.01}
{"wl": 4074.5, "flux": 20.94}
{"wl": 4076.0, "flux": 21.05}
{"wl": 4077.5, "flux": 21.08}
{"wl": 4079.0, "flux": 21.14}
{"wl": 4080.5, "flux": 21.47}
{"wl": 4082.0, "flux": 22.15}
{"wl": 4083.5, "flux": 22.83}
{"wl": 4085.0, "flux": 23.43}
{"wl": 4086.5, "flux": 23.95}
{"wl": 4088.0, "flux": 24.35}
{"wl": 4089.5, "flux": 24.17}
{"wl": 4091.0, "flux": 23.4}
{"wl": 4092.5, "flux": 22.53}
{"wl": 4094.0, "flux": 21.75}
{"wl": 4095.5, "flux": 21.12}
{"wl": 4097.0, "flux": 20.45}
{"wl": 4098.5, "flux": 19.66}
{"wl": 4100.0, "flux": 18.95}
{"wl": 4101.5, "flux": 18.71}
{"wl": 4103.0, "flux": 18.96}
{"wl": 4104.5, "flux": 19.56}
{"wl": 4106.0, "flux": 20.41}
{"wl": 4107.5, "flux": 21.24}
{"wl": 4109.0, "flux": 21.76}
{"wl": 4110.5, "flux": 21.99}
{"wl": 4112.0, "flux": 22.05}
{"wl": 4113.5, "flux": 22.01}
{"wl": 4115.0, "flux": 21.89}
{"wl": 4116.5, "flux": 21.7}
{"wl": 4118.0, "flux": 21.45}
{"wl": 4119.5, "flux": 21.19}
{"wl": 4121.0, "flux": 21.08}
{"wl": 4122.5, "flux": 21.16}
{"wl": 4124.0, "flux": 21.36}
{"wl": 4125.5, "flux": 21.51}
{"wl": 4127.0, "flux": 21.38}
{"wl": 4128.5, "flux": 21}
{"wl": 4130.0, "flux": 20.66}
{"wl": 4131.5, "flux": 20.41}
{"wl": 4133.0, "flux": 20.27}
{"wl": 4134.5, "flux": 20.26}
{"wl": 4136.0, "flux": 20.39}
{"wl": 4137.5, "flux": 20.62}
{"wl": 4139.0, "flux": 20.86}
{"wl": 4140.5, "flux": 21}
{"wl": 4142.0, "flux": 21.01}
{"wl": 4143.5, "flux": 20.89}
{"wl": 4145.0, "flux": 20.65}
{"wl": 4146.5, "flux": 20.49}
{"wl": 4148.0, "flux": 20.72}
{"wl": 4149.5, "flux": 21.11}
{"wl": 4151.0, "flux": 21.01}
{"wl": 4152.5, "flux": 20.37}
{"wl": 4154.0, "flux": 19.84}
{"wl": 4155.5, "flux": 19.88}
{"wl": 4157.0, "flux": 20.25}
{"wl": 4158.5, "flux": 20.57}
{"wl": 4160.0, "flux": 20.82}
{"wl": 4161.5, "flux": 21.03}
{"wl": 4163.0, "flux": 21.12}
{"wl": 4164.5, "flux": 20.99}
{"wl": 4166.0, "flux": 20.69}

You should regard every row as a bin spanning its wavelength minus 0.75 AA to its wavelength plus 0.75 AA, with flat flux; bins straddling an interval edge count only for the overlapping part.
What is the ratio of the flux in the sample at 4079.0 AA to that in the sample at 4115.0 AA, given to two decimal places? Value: 0.97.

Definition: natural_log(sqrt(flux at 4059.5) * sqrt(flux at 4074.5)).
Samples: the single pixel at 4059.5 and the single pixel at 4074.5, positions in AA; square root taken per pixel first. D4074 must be 3.06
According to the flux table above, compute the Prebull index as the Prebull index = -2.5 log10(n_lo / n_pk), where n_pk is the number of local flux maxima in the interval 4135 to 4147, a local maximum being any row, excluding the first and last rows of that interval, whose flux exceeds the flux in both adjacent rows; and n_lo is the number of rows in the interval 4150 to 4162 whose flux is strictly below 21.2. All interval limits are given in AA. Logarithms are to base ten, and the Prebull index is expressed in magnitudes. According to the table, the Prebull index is -2.26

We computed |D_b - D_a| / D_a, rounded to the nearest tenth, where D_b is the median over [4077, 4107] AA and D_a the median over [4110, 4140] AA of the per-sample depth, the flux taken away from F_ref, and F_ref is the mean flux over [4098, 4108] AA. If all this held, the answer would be -0.1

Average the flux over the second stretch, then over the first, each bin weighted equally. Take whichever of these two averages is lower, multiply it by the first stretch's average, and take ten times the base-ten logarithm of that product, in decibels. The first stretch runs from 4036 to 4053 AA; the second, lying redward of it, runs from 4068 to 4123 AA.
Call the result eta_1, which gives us 26.7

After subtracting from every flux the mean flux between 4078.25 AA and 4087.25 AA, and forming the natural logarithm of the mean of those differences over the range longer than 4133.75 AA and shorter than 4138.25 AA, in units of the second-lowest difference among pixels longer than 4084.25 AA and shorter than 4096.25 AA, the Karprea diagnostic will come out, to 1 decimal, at 1.0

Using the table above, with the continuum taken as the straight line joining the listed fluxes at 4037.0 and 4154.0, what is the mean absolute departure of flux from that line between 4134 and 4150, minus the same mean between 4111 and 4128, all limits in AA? -0.5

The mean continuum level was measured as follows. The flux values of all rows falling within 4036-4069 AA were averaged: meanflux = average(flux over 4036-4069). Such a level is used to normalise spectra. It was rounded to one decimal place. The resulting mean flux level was 21.7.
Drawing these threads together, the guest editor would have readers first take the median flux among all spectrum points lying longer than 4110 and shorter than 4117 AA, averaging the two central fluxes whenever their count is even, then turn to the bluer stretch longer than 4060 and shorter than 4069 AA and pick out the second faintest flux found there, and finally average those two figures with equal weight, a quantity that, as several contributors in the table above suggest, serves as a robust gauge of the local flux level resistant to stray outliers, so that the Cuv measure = 21.4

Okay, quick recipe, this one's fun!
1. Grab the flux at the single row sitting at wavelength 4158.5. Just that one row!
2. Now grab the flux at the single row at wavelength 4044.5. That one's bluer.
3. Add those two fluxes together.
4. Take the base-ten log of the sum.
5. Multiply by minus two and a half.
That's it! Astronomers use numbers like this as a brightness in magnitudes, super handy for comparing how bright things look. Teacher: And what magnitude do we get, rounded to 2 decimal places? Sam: -4.06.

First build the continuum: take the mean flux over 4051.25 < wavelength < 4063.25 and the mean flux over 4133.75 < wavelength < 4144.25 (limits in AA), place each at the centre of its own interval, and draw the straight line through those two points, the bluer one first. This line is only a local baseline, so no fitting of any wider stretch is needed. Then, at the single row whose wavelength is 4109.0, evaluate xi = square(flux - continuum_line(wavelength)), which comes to 0.29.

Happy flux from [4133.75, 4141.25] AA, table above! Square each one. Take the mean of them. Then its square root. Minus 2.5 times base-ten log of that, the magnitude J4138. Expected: -3.29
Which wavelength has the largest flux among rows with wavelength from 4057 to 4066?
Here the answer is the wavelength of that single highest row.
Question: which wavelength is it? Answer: 4058.0 AA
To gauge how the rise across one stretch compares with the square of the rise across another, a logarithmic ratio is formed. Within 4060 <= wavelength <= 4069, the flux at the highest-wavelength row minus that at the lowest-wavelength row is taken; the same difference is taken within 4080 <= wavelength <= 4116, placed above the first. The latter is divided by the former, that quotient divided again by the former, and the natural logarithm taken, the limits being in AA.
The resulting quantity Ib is 2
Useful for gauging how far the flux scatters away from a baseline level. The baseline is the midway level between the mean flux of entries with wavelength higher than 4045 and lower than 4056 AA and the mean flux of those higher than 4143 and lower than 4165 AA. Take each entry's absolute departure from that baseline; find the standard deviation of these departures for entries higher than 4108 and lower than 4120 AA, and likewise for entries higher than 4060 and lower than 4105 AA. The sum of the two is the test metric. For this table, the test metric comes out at 1.2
